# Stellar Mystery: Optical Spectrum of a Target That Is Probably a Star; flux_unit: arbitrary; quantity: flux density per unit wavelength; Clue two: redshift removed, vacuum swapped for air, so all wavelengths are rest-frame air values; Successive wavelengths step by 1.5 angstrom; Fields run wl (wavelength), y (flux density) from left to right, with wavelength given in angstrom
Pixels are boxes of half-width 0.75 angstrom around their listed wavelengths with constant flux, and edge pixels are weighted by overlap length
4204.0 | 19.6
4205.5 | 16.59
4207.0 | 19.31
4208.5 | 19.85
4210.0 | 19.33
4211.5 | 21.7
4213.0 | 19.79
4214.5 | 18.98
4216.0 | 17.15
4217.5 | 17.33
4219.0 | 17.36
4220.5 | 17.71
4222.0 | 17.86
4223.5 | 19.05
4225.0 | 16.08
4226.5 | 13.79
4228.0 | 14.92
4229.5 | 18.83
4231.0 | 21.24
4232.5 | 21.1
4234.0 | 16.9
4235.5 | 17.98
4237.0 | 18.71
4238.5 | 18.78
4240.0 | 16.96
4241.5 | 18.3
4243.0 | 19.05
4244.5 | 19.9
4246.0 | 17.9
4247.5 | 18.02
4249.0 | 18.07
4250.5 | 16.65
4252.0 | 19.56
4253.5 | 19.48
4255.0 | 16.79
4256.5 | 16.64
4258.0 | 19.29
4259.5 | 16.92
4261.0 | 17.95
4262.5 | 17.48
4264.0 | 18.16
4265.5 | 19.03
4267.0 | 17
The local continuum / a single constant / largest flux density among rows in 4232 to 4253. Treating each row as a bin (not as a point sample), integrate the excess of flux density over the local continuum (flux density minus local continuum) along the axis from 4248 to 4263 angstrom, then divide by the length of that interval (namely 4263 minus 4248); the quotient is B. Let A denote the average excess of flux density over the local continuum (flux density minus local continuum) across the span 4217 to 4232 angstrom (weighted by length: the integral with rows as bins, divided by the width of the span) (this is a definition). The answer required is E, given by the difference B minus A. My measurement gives 0.4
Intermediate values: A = -3.62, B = -3.21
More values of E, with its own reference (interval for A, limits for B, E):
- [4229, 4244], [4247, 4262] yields -0.9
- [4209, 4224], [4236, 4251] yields -0.4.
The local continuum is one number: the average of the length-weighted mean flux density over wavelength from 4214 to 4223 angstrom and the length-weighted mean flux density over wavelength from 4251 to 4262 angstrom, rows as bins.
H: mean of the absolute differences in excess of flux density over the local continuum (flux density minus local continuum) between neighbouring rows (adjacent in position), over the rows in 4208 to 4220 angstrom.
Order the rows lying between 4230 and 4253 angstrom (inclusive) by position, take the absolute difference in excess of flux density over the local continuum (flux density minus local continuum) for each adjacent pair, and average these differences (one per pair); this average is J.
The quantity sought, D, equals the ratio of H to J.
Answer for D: 0.88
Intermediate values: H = 1.1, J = 1.2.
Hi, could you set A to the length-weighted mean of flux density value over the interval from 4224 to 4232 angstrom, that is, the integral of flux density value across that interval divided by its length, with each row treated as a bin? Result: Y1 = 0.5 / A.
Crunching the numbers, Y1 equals 0.029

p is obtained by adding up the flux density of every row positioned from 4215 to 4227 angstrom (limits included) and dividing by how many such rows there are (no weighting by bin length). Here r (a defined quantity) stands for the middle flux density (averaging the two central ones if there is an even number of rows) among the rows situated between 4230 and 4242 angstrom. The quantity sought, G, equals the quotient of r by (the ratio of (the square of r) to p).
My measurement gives 0.92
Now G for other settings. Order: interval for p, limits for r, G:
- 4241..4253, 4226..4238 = 1.00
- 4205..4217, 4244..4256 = 1.06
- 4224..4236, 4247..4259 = 0.98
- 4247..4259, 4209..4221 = 0.98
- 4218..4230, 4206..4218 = 0.88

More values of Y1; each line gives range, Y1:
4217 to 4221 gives 0.029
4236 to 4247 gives 0.027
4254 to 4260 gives 0.029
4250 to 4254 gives 0.027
